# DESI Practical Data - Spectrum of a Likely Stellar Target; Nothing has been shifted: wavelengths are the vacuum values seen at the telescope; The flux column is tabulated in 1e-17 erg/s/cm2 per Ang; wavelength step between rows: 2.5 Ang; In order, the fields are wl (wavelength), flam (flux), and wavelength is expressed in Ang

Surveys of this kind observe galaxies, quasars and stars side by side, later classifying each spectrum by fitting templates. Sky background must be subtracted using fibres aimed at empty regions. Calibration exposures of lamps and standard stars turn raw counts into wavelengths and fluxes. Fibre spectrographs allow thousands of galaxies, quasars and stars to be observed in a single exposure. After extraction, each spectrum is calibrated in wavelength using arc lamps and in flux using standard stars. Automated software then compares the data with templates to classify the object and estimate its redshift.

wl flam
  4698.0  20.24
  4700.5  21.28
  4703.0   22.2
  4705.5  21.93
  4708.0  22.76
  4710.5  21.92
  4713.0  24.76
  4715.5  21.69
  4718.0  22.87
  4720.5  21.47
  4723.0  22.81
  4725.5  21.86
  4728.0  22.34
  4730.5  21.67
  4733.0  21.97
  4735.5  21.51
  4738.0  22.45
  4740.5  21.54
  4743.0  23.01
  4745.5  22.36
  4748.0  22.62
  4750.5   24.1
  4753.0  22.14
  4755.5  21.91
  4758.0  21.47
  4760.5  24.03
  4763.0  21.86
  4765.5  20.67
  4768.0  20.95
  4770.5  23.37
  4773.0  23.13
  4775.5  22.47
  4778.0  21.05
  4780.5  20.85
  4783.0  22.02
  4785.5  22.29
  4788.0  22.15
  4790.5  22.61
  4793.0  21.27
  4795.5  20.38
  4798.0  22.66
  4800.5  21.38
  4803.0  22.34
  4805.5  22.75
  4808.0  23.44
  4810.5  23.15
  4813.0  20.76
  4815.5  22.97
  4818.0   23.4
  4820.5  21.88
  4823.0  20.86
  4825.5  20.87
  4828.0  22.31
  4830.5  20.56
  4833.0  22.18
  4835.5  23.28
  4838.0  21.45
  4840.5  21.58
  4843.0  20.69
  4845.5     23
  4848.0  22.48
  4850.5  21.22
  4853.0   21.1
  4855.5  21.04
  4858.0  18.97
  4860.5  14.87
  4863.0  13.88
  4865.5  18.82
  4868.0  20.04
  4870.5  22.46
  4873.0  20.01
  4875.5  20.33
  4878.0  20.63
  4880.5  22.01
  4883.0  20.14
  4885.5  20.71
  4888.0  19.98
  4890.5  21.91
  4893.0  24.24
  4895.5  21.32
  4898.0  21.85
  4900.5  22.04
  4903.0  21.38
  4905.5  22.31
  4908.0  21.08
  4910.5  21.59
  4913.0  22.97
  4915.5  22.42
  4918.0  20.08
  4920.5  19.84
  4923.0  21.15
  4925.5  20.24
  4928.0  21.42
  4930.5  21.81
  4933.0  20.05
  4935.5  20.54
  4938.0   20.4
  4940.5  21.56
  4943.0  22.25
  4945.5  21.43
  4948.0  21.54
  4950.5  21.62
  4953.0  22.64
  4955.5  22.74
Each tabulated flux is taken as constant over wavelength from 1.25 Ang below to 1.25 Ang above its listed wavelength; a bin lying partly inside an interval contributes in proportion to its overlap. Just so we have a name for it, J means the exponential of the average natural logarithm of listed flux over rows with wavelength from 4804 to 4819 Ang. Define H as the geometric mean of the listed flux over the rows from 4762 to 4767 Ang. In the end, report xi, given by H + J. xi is 44.0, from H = 21.3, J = 22.7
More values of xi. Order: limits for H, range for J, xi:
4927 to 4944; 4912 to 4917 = 43.8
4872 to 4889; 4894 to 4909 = 42.2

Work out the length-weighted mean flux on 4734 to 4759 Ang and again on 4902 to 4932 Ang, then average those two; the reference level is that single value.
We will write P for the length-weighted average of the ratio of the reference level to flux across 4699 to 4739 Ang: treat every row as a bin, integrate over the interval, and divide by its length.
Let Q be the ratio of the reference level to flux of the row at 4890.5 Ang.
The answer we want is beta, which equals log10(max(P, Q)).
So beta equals -0.002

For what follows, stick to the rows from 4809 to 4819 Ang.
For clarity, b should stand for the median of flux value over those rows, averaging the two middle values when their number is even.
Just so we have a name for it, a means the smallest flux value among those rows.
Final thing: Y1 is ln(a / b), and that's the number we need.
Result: -0.105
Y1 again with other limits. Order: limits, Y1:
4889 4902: -0.027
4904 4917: -0.057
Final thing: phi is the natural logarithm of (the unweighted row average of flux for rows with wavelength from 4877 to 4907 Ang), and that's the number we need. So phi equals 3.07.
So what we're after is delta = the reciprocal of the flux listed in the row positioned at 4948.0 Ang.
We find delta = 0.0464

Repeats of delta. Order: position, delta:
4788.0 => 0.0451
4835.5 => 0.0430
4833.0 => 0.0451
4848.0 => 0.0445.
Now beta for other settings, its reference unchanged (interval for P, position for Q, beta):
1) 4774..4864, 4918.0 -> 0.036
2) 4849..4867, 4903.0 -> 0.080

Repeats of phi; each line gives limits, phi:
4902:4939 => 3.05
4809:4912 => 3.05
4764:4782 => 3.08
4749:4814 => 3.10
